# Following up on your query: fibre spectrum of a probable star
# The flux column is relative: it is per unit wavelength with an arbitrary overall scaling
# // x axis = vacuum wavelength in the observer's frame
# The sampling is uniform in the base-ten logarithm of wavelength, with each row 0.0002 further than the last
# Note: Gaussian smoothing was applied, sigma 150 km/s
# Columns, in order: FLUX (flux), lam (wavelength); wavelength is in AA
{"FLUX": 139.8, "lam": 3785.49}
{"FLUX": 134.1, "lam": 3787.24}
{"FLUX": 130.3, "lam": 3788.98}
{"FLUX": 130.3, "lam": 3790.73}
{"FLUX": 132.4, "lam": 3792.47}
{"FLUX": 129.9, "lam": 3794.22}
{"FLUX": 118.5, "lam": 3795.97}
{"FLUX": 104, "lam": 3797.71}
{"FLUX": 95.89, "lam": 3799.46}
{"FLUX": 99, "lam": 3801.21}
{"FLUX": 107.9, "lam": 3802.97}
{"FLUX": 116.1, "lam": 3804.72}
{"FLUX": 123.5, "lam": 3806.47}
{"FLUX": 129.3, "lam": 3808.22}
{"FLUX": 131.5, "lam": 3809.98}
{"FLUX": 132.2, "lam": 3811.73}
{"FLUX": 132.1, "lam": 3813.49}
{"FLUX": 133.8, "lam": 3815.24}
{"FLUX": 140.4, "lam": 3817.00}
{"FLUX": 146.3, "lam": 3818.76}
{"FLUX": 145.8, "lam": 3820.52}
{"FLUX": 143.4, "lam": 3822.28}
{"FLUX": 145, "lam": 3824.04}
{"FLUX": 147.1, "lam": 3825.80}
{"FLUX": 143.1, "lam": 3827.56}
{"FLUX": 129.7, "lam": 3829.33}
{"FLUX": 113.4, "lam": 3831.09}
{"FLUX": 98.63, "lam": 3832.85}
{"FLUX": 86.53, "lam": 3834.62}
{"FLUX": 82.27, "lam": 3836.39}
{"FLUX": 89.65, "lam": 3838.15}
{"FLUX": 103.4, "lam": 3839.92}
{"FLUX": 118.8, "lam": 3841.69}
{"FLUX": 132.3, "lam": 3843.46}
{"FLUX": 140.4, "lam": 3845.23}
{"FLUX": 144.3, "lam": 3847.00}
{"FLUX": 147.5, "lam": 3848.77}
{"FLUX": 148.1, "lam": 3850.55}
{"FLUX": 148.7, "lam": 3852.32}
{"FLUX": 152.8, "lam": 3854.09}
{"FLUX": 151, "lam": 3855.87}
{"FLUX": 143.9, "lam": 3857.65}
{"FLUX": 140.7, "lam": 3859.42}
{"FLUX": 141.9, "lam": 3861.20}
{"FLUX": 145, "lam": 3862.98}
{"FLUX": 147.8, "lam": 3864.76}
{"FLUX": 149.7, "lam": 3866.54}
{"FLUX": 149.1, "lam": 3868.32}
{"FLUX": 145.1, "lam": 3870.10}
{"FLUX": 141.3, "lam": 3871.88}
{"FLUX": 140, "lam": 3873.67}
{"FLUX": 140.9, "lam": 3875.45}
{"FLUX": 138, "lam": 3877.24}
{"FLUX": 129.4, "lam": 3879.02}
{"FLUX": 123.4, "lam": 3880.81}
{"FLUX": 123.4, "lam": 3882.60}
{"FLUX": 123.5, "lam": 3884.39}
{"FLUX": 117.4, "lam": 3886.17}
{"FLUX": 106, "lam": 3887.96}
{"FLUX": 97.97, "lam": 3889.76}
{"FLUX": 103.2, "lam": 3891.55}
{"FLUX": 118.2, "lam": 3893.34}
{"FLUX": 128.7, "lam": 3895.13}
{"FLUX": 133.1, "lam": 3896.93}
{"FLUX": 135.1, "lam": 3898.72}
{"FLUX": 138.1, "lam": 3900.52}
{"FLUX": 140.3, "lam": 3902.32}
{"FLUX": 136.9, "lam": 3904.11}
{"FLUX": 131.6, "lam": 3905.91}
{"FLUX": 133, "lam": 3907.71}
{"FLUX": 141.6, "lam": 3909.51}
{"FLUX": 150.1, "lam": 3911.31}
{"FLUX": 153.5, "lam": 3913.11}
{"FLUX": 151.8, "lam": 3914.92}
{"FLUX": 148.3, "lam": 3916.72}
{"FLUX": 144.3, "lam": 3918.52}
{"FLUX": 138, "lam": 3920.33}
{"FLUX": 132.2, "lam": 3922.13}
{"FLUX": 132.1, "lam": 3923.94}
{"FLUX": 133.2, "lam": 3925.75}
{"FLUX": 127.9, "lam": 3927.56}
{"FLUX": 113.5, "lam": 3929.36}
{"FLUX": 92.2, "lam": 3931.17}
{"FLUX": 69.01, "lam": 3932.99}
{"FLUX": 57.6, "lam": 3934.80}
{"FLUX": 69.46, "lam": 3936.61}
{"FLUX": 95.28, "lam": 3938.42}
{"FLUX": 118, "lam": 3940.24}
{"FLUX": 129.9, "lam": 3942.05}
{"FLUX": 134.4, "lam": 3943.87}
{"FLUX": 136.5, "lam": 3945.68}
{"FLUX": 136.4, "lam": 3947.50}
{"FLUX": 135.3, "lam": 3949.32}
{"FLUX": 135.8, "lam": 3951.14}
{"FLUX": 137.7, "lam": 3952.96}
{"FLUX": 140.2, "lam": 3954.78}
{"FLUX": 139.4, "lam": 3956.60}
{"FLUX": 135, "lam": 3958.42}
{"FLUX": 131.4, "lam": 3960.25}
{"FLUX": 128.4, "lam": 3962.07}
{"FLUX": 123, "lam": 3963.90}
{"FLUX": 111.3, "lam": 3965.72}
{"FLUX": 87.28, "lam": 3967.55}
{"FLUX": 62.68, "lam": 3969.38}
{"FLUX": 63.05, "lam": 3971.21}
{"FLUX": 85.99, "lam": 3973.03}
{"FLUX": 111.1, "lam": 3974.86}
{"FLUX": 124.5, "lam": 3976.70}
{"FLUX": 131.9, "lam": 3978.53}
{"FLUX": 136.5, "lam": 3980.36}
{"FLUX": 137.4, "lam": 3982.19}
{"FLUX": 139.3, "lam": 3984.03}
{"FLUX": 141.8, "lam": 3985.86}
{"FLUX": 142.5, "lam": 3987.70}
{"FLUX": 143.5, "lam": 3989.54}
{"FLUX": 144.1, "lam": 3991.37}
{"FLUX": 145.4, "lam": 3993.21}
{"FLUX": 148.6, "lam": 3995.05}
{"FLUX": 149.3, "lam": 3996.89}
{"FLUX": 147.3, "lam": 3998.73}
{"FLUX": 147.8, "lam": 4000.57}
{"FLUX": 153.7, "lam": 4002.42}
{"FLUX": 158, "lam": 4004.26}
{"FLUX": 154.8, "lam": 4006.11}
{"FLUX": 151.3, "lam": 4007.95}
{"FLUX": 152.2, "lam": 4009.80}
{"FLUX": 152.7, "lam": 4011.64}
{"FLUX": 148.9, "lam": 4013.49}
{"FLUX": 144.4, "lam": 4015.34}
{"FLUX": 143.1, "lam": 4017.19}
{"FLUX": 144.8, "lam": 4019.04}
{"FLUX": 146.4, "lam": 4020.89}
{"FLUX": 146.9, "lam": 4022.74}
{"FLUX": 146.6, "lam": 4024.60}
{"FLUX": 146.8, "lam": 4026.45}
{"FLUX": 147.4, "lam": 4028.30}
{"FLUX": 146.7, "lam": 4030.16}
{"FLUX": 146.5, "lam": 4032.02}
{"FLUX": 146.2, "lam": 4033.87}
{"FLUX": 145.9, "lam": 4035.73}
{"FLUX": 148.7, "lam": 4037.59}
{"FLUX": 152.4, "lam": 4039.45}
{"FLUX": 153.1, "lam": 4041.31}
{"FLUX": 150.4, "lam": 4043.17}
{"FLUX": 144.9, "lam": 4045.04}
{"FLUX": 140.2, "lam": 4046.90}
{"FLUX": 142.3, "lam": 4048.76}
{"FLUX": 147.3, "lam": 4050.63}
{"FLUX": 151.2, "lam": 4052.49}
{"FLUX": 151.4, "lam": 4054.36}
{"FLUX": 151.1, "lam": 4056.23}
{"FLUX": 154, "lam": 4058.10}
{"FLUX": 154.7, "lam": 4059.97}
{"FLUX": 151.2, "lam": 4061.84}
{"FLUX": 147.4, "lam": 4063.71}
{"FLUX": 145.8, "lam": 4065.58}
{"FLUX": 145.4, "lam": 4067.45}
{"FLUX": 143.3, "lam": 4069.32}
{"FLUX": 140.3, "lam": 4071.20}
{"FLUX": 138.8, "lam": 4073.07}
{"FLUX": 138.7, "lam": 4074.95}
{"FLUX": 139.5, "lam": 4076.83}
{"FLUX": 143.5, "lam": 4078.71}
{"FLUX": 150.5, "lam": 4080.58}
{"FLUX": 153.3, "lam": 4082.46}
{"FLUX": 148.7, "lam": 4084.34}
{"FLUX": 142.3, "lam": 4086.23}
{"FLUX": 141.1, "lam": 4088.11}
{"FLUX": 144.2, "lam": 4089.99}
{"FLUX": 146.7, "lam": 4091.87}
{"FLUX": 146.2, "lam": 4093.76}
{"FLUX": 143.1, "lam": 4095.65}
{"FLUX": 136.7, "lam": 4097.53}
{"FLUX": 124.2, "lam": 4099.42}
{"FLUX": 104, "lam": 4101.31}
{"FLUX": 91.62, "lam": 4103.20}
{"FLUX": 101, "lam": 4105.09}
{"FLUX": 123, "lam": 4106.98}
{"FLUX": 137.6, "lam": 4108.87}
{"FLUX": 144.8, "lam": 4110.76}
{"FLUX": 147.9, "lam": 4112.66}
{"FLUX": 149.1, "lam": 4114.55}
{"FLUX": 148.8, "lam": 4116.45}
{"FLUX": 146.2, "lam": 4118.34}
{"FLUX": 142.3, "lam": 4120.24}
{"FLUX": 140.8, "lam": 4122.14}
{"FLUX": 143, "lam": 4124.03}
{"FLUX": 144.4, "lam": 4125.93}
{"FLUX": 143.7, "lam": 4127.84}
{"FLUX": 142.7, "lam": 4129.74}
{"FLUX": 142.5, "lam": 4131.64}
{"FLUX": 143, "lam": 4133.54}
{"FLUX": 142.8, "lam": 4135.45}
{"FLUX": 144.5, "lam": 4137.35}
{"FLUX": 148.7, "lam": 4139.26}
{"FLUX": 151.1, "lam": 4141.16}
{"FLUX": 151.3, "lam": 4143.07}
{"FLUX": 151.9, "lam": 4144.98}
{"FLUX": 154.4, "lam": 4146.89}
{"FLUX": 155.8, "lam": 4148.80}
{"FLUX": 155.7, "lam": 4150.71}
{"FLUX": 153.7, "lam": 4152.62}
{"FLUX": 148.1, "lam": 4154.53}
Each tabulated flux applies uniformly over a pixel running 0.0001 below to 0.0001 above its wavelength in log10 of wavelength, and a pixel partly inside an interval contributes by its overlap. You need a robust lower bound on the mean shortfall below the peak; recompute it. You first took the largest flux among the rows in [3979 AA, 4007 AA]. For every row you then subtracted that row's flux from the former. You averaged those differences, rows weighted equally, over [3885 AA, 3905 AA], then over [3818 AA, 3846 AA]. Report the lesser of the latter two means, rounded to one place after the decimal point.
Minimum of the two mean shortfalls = 34.8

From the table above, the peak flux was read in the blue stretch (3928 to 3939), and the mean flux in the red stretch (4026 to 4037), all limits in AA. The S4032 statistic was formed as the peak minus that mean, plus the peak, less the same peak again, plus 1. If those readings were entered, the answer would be -32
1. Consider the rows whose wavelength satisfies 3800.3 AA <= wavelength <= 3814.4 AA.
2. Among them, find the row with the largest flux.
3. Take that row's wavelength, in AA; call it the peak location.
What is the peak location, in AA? 3811.73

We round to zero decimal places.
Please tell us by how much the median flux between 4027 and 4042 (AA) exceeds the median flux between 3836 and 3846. 36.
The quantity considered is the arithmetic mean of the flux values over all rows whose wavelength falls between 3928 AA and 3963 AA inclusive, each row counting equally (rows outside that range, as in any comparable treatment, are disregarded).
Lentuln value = 118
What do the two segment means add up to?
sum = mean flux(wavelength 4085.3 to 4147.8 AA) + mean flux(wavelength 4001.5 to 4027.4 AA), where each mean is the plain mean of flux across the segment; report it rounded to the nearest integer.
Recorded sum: 289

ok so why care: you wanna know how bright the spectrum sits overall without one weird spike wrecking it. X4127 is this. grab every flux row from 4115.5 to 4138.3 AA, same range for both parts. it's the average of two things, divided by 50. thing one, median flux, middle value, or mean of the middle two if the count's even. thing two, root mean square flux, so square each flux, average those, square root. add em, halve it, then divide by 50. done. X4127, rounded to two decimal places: 2.87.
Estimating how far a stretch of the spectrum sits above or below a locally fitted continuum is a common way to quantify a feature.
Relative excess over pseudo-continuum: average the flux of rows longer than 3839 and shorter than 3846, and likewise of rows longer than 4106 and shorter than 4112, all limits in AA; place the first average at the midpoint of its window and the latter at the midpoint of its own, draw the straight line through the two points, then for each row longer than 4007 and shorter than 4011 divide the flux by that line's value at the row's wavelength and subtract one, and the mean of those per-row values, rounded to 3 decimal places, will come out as 0.160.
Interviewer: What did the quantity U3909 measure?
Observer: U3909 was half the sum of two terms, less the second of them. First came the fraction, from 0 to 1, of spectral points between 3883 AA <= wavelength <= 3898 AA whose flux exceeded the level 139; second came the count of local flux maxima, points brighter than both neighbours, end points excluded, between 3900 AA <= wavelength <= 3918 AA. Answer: -1.0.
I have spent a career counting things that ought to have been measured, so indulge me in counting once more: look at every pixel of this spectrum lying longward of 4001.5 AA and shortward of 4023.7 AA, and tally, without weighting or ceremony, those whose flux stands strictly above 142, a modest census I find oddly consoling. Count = 12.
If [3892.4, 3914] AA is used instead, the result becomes 2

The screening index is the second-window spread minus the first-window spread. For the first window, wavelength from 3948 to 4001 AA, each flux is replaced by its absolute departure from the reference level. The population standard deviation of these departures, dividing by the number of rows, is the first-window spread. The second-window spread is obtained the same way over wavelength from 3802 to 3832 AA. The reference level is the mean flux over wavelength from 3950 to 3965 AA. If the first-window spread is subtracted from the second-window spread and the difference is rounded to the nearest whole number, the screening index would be -12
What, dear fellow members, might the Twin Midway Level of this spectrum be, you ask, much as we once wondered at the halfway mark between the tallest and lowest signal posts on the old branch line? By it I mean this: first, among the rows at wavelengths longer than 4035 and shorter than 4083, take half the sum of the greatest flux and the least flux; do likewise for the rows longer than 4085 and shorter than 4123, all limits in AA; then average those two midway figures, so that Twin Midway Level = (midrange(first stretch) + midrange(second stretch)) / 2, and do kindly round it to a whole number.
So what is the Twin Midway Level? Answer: 134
